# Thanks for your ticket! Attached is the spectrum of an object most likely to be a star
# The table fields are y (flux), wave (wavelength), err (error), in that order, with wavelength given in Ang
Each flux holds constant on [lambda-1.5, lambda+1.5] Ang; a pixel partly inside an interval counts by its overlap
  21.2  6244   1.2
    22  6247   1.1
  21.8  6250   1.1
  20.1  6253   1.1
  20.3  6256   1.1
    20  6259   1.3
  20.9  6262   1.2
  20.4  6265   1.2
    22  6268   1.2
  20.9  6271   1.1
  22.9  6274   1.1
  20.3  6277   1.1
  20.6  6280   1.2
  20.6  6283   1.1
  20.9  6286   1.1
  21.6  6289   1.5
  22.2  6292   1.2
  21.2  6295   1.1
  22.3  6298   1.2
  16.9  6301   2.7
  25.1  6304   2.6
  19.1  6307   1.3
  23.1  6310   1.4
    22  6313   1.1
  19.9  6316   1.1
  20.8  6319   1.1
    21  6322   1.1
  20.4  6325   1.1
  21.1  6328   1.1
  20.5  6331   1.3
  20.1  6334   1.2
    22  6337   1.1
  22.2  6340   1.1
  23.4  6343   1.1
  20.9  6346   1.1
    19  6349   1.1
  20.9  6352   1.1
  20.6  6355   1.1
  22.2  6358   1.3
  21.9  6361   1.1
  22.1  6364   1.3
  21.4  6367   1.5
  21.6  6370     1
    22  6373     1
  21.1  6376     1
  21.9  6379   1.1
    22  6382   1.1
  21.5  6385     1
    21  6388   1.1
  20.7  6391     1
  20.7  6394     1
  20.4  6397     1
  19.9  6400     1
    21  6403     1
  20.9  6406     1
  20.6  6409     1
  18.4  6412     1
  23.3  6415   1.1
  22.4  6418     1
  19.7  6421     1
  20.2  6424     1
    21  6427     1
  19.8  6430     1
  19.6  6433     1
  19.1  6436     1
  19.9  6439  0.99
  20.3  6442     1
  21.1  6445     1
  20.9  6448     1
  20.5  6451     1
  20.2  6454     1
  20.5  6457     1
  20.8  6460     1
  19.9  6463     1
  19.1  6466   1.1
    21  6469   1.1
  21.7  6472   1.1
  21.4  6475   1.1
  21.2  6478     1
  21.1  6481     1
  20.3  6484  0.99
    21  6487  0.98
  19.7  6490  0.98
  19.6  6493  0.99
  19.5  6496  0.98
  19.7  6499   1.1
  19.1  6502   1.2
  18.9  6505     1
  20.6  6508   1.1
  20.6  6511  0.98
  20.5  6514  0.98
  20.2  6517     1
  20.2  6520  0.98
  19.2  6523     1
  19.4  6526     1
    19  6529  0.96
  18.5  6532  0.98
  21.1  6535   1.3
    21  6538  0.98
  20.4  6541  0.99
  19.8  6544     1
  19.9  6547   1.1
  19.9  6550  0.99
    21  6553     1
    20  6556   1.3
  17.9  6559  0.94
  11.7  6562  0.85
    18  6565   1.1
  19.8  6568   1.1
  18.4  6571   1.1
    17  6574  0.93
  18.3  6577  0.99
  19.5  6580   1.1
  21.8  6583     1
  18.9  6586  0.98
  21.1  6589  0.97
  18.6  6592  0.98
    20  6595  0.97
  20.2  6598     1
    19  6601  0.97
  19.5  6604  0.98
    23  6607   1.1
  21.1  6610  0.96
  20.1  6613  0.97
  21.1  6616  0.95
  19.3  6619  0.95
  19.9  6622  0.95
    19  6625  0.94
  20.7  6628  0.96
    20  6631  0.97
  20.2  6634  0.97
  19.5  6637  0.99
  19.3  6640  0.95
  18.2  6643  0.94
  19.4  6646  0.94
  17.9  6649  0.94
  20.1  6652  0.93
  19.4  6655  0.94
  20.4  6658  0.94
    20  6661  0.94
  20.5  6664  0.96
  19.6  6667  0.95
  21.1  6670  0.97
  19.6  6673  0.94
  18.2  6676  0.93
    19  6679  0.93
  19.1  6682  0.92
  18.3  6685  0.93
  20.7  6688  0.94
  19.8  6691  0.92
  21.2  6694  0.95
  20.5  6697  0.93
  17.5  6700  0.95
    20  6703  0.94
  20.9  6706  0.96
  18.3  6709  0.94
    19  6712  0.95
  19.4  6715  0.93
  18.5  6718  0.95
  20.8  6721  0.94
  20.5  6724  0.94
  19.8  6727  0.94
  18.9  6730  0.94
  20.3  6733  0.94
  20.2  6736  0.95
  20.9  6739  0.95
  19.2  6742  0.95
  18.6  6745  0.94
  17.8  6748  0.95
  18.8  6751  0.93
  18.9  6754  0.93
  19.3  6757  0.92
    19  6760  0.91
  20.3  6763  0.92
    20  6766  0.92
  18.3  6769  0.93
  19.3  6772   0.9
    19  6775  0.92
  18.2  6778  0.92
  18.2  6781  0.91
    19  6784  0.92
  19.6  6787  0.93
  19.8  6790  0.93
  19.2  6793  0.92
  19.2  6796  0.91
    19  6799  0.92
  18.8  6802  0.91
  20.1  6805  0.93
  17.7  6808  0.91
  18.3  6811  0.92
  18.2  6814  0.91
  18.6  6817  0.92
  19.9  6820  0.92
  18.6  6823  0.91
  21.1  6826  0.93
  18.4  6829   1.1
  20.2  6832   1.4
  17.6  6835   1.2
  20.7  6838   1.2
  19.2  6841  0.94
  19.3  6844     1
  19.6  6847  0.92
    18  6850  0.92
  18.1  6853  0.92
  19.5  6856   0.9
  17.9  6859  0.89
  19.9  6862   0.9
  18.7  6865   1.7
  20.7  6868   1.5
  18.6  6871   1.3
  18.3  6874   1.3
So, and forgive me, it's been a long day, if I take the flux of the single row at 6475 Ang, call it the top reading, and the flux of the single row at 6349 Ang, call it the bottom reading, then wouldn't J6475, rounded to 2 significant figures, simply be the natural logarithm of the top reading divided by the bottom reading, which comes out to 0.12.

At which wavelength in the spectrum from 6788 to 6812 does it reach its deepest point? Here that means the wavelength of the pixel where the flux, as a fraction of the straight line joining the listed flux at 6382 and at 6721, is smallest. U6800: 6808 Ang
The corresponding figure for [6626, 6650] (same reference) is 6649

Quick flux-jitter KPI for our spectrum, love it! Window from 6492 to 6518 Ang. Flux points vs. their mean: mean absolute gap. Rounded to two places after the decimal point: 0.55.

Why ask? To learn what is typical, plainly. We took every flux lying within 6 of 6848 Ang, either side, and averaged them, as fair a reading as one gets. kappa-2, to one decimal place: 18.8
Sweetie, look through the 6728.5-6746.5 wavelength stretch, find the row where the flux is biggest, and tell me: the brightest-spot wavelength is 6739 Ang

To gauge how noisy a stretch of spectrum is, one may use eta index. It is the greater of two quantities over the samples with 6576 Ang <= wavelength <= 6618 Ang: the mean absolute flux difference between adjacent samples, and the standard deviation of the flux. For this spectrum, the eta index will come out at 1.7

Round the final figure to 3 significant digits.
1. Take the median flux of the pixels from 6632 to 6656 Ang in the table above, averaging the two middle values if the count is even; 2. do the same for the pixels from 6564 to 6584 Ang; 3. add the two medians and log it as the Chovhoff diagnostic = 37.8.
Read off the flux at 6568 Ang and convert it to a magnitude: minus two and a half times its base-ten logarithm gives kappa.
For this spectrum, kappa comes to -3.24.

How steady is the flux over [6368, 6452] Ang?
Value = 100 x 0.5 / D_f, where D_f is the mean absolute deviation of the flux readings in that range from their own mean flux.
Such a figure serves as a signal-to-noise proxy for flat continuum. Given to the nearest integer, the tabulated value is 64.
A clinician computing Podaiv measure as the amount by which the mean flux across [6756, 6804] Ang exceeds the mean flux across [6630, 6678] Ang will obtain -0.4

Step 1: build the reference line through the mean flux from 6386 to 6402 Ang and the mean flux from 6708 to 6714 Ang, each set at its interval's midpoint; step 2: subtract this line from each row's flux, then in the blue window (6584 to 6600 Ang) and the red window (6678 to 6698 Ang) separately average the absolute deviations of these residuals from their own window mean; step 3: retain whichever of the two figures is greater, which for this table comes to 0.89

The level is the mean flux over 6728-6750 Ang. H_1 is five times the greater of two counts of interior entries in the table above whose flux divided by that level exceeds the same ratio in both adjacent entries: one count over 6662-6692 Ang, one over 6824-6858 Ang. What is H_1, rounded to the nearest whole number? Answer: 15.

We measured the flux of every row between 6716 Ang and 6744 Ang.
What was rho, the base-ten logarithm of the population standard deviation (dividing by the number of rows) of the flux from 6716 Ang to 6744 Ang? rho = -0.1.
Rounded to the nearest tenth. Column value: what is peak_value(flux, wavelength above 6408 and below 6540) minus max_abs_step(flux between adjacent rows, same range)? 18.4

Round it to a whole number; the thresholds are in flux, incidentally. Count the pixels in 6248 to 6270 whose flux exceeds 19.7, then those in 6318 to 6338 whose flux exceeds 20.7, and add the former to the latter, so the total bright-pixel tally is 11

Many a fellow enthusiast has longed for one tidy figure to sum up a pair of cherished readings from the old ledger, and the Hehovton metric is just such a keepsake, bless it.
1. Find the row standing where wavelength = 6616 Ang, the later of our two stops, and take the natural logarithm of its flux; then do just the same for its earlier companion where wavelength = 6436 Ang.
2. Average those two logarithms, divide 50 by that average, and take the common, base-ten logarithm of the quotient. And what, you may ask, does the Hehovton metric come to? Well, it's 1.222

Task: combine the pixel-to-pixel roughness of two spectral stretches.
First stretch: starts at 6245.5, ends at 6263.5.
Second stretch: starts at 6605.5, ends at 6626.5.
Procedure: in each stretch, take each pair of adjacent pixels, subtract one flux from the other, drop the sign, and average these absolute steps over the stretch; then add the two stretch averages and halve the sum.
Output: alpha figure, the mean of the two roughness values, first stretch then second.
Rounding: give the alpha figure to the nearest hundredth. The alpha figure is 0.93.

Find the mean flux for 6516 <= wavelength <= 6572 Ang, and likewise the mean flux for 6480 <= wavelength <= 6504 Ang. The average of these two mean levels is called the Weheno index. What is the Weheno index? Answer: 19.6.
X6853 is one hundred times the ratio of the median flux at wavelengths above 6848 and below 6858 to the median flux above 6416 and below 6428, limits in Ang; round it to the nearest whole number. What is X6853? 88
